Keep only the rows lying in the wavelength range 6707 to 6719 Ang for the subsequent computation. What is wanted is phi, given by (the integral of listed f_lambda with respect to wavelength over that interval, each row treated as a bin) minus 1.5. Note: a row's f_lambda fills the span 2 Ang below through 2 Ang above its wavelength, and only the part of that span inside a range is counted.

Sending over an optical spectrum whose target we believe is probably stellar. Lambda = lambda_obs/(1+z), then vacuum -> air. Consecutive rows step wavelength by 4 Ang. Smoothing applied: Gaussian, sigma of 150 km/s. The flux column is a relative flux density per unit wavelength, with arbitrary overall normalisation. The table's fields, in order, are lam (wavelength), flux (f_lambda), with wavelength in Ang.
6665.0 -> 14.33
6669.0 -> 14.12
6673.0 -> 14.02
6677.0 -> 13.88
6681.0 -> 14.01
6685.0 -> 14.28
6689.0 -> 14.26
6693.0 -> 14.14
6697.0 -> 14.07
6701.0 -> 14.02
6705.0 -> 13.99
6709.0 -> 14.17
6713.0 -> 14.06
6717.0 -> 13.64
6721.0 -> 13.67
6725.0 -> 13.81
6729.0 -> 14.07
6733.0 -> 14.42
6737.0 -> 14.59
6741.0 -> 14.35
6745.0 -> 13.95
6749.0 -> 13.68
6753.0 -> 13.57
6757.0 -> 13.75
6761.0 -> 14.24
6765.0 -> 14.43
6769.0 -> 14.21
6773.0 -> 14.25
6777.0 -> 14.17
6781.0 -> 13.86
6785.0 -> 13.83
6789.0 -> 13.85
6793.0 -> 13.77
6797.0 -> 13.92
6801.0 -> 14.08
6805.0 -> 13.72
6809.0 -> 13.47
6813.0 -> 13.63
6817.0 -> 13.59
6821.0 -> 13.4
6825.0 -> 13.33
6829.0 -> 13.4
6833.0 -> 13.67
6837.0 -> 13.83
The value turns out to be 166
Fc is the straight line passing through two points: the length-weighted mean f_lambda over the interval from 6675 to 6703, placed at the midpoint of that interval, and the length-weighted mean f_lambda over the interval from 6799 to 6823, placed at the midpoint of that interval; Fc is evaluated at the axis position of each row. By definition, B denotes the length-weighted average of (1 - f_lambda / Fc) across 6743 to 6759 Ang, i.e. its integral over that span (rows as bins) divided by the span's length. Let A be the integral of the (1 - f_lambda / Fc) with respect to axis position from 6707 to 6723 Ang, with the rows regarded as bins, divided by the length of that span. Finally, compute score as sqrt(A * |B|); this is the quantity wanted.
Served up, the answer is 0.009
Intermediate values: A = 0.0082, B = 0.009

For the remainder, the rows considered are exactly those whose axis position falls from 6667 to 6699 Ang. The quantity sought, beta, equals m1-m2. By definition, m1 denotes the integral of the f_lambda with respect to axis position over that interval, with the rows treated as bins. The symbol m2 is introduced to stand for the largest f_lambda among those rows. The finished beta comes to 437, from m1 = 451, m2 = 14.28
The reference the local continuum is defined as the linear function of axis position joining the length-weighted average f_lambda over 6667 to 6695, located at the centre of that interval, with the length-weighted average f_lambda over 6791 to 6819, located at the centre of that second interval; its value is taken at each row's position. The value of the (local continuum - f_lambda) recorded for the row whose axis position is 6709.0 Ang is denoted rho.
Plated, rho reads -0.15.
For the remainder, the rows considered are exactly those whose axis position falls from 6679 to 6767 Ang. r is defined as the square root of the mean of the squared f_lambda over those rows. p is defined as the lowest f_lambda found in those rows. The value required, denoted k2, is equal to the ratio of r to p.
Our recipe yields 1.04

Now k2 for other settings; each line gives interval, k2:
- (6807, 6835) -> 1.01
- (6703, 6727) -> 1.02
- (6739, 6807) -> 1.03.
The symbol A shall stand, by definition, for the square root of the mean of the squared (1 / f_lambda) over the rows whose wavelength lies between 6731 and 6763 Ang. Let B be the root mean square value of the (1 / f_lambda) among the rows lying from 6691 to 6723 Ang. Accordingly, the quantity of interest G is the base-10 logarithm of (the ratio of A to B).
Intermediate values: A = 0.0711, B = 0.0716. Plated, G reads -0.0028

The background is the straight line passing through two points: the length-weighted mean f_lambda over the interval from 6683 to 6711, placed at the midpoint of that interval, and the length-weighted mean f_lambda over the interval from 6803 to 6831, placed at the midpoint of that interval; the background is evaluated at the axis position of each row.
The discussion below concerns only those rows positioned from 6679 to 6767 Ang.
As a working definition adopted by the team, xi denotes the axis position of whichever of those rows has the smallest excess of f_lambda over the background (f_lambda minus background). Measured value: 6717.0 Ang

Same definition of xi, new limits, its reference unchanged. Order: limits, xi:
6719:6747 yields 6721.0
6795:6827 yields 6825.0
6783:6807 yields 6793.0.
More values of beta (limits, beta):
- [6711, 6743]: 436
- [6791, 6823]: 424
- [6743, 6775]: 434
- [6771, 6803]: 433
